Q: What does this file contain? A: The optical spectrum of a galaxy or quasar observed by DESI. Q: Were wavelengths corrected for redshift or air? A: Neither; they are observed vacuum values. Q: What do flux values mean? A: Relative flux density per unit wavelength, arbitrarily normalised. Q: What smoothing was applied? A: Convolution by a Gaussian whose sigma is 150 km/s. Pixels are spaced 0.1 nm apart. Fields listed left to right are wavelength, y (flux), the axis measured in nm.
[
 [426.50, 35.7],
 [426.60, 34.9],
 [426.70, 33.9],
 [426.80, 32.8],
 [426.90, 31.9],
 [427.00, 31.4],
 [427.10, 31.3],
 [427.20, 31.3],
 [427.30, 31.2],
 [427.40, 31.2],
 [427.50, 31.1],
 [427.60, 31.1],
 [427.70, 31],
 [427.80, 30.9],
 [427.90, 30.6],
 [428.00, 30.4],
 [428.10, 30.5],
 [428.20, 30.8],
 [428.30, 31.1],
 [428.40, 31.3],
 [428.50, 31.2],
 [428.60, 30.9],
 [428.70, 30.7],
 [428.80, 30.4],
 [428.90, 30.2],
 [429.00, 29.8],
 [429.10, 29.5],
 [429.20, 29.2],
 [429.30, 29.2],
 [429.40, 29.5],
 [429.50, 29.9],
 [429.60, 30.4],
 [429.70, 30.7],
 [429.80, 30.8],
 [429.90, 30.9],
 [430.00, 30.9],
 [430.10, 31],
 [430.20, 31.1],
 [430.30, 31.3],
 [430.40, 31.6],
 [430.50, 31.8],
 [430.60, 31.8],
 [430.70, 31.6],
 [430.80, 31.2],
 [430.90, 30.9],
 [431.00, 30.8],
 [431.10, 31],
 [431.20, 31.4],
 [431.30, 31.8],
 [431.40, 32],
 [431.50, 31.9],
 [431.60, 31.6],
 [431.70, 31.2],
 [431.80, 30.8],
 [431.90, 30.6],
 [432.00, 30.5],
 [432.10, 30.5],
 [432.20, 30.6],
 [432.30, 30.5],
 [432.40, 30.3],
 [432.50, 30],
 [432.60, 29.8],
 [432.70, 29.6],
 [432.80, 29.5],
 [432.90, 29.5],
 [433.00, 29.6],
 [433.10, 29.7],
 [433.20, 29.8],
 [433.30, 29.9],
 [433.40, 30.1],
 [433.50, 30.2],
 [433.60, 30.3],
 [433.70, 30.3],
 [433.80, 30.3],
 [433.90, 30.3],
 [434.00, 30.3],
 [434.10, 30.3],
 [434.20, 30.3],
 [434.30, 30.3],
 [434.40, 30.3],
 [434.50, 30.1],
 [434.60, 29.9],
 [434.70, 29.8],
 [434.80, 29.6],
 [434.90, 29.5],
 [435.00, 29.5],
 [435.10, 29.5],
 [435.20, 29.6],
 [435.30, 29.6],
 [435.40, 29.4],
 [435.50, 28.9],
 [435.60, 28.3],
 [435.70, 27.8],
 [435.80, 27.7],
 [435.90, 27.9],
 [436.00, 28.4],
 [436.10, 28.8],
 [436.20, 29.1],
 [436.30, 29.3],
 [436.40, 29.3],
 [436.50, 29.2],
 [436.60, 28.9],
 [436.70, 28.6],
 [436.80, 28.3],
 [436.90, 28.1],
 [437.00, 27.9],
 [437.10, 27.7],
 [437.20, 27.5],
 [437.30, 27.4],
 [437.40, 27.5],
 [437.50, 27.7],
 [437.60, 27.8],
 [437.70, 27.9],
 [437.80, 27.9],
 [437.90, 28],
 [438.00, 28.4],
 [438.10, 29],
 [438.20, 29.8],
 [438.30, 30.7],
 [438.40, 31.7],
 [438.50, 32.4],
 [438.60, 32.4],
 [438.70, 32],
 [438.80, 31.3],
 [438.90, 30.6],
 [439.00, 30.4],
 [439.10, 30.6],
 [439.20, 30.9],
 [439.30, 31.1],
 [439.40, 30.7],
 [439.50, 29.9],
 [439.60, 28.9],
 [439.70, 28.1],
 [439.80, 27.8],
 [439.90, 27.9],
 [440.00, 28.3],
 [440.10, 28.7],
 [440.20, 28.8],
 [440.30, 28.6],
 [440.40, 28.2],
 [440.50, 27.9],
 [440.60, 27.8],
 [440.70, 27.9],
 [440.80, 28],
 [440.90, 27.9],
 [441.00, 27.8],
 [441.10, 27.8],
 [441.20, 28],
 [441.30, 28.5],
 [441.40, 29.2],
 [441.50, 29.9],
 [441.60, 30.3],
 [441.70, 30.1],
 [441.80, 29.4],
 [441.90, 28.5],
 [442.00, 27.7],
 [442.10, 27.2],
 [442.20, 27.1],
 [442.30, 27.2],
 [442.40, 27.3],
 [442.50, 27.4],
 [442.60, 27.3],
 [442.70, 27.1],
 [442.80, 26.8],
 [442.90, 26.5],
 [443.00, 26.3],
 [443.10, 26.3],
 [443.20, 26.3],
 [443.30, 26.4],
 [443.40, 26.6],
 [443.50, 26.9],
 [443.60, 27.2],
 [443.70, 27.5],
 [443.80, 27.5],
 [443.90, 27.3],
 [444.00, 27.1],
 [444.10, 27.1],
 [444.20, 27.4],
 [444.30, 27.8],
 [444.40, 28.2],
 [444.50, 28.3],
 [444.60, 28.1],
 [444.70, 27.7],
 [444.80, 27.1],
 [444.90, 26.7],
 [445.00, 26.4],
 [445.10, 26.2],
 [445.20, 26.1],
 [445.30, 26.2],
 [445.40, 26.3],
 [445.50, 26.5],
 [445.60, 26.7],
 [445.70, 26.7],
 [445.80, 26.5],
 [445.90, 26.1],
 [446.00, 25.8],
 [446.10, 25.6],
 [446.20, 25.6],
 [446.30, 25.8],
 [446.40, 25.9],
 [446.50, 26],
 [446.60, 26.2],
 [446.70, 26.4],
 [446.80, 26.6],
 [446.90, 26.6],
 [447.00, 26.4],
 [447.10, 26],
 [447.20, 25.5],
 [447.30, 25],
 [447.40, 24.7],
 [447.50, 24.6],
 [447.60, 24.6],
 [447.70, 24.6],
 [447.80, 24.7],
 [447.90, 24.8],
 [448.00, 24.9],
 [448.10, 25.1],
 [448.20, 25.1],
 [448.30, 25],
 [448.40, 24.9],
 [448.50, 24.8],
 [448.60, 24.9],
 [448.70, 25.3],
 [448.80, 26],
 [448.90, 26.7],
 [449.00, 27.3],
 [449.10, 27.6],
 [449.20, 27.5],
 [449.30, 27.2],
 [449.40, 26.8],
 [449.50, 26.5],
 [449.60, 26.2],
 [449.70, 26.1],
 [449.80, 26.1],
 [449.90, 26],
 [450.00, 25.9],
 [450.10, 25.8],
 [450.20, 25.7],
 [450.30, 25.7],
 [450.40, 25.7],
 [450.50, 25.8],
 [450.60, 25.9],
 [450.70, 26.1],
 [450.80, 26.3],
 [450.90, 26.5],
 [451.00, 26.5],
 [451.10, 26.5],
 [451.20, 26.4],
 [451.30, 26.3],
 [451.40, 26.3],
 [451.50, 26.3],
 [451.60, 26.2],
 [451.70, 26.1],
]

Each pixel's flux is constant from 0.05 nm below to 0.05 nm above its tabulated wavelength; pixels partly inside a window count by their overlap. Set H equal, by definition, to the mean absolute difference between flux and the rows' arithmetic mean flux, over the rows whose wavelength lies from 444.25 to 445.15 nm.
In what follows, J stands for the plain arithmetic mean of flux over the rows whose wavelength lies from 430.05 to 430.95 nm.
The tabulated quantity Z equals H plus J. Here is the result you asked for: 32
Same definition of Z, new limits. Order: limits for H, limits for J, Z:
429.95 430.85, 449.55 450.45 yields 26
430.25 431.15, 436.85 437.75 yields 28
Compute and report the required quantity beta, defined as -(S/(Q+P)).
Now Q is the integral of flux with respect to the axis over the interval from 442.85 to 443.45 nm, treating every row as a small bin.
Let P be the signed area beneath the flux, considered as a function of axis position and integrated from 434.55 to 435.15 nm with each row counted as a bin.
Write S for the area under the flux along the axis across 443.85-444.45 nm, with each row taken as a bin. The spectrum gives -0.49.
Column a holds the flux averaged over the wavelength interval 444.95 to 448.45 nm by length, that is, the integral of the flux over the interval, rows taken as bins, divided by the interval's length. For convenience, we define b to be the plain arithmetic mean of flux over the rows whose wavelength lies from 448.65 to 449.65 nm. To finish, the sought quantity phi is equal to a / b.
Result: 0.96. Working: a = 25.7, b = 26.7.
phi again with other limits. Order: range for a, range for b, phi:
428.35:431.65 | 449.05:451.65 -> 1.17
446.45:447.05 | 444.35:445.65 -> 0.98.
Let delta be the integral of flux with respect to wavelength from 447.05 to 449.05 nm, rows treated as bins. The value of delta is 50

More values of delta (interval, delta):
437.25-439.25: 59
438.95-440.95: 58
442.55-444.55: 54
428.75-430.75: 61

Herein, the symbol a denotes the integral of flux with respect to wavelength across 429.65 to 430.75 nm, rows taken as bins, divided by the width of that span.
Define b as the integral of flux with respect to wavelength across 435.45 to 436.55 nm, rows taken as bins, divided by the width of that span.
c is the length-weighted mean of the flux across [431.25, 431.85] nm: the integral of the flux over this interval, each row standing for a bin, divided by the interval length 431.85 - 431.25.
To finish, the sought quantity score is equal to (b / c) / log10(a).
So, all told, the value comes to 0.607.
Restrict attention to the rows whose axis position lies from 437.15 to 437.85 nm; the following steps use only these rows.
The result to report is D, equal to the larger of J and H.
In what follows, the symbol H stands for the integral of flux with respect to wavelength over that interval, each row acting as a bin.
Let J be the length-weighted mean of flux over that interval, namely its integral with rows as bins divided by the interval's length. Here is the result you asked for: 28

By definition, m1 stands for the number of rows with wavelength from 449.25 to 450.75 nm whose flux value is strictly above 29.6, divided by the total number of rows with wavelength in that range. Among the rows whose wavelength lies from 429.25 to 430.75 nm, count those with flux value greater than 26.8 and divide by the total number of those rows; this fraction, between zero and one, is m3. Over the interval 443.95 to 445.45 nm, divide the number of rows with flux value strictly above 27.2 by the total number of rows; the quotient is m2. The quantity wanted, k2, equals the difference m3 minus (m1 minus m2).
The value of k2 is 1.4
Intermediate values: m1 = 0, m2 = 0.4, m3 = 1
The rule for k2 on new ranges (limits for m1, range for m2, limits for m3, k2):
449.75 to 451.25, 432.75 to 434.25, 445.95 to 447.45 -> 1.0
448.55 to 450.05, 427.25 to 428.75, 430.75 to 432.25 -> 2.0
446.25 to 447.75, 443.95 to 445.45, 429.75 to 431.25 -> 1.4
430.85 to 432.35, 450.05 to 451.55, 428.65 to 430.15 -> 0.0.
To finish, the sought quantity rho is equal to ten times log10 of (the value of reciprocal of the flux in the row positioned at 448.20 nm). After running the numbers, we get -14.0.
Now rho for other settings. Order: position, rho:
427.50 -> -14.9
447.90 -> -13.9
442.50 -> -14.4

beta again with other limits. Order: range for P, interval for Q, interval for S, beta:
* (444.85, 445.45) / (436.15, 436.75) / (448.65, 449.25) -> -0.48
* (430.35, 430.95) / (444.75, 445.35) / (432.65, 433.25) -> -0.51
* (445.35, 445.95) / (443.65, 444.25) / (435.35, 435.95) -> -0.53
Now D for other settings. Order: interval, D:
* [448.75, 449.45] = 27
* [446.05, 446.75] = 26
